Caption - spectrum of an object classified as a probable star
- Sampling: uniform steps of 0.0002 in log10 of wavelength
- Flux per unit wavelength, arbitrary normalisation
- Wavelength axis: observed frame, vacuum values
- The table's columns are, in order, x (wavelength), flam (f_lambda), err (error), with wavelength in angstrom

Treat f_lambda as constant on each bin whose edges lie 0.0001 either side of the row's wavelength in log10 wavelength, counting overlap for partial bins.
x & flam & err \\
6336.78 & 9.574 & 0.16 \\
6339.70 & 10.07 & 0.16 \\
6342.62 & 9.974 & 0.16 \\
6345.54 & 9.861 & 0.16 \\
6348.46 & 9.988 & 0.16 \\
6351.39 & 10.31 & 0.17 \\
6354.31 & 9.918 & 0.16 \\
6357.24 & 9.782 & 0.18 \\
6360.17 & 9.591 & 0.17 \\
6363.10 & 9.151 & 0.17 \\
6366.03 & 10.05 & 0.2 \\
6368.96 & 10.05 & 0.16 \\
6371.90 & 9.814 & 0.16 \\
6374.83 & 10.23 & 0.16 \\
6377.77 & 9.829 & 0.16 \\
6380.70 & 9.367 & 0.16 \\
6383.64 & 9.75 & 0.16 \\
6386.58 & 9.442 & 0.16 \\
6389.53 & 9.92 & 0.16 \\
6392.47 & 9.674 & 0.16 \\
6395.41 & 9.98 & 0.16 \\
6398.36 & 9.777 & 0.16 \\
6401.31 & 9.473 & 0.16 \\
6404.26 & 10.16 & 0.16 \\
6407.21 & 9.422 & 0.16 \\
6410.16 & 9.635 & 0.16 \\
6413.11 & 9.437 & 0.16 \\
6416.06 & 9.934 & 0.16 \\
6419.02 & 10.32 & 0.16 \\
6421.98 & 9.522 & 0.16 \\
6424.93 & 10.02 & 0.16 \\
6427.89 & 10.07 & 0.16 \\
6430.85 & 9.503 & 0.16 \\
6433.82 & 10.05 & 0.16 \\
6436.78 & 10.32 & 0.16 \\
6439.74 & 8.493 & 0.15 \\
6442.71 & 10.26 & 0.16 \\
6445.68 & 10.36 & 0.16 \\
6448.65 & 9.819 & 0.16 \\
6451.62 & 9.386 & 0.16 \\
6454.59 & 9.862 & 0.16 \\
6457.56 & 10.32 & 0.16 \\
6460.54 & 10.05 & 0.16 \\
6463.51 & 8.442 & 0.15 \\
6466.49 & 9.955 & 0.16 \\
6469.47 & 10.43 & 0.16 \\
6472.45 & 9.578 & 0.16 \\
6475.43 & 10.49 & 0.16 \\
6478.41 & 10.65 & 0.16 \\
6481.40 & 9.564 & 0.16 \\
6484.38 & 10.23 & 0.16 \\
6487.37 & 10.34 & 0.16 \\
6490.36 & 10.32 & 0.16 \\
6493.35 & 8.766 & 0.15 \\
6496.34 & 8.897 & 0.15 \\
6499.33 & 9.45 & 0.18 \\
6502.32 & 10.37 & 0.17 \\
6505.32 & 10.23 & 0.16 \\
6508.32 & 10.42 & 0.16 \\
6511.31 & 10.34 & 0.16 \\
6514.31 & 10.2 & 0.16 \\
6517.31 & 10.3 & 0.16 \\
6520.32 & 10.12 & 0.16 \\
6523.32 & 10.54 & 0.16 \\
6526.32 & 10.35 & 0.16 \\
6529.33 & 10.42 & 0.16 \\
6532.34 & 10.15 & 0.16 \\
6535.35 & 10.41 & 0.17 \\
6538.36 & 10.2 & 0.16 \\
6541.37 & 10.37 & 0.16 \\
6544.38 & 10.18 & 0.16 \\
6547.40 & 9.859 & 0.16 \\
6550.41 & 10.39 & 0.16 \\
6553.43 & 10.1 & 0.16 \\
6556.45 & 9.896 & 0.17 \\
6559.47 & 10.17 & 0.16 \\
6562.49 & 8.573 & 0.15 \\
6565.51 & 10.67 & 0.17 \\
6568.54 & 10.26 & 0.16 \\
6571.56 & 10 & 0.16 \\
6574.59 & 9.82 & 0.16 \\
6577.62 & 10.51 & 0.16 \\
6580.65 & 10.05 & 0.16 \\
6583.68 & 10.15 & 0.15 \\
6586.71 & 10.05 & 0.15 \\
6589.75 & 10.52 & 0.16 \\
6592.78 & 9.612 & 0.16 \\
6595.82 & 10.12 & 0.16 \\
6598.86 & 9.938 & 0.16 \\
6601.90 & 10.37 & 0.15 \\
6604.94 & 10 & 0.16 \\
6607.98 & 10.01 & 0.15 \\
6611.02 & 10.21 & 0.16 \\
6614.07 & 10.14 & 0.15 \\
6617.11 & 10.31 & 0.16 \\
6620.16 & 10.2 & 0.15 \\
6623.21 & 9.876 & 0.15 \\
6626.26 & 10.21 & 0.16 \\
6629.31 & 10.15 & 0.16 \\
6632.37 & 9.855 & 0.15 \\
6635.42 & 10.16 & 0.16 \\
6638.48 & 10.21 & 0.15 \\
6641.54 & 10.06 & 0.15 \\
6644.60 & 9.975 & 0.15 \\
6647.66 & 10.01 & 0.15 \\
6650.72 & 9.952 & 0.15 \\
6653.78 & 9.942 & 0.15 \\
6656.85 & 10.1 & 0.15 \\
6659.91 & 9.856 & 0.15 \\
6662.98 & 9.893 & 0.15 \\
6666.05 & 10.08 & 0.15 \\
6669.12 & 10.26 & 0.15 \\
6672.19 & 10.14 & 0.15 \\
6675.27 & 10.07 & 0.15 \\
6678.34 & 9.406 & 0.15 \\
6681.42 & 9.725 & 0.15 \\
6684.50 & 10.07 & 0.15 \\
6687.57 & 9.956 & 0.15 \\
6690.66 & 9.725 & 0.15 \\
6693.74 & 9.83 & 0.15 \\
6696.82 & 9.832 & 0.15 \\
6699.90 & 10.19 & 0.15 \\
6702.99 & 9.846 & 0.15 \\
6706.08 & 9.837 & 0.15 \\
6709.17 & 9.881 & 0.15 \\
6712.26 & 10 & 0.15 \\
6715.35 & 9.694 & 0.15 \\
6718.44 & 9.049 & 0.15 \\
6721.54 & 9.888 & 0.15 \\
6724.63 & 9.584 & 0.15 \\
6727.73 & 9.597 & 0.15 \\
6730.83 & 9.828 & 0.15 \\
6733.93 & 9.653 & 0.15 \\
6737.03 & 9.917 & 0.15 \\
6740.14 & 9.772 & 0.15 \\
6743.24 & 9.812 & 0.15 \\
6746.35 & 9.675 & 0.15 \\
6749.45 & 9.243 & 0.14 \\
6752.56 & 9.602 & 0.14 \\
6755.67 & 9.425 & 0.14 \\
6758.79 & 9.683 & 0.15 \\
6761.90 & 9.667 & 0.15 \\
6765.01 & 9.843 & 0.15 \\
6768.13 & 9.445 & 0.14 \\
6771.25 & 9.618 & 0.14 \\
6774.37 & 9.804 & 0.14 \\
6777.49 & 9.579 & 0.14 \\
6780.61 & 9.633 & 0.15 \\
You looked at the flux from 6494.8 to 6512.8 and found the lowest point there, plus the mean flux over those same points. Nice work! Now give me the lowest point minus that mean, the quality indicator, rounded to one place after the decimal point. -1.1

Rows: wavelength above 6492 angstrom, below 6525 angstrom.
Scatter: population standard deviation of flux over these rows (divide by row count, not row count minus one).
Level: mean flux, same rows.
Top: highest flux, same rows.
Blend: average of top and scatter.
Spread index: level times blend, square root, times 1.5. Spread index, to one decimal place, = 11.2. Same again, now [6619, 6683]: 10.8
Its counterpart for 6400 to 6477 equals 11.0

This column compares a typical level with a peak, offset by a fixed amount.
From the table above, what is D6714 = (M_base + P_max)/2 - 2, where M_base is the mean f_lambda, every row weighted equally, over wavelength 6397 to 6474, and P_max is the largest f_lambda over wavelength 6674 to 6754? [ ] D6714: 7.99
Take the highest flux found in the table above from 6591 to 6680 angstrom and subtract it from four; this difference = -6.37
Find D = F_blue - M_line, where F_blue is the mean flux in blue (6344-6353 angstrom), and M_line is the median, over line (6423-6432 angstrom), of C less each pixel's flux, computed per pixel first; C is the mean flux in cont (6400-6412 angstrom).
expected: 10.4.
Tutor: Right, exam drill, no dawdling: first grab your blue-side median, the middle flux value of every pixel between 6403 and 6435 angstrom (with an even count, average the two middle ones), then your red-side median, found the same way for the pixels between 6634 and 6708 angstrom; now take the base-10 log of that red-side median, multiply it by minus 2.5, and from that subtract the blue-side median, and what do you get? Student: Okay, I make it -12.4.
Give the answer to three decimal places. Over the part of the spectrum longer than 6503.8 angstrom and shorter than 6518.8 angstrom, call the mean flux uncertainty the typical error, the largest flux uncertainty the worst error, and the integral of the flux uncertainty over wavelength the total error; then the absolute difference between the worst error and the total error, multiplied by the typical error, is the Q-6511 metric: 0.358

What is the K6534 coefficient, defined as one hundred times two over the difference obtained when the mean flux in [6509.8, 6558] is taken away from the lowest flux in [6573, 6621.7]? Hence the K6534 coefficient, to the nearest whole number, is -319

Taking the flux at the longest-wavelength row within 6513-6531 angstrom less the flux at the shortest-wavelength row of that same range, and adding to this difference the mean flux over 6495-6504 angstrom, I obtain 9.8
